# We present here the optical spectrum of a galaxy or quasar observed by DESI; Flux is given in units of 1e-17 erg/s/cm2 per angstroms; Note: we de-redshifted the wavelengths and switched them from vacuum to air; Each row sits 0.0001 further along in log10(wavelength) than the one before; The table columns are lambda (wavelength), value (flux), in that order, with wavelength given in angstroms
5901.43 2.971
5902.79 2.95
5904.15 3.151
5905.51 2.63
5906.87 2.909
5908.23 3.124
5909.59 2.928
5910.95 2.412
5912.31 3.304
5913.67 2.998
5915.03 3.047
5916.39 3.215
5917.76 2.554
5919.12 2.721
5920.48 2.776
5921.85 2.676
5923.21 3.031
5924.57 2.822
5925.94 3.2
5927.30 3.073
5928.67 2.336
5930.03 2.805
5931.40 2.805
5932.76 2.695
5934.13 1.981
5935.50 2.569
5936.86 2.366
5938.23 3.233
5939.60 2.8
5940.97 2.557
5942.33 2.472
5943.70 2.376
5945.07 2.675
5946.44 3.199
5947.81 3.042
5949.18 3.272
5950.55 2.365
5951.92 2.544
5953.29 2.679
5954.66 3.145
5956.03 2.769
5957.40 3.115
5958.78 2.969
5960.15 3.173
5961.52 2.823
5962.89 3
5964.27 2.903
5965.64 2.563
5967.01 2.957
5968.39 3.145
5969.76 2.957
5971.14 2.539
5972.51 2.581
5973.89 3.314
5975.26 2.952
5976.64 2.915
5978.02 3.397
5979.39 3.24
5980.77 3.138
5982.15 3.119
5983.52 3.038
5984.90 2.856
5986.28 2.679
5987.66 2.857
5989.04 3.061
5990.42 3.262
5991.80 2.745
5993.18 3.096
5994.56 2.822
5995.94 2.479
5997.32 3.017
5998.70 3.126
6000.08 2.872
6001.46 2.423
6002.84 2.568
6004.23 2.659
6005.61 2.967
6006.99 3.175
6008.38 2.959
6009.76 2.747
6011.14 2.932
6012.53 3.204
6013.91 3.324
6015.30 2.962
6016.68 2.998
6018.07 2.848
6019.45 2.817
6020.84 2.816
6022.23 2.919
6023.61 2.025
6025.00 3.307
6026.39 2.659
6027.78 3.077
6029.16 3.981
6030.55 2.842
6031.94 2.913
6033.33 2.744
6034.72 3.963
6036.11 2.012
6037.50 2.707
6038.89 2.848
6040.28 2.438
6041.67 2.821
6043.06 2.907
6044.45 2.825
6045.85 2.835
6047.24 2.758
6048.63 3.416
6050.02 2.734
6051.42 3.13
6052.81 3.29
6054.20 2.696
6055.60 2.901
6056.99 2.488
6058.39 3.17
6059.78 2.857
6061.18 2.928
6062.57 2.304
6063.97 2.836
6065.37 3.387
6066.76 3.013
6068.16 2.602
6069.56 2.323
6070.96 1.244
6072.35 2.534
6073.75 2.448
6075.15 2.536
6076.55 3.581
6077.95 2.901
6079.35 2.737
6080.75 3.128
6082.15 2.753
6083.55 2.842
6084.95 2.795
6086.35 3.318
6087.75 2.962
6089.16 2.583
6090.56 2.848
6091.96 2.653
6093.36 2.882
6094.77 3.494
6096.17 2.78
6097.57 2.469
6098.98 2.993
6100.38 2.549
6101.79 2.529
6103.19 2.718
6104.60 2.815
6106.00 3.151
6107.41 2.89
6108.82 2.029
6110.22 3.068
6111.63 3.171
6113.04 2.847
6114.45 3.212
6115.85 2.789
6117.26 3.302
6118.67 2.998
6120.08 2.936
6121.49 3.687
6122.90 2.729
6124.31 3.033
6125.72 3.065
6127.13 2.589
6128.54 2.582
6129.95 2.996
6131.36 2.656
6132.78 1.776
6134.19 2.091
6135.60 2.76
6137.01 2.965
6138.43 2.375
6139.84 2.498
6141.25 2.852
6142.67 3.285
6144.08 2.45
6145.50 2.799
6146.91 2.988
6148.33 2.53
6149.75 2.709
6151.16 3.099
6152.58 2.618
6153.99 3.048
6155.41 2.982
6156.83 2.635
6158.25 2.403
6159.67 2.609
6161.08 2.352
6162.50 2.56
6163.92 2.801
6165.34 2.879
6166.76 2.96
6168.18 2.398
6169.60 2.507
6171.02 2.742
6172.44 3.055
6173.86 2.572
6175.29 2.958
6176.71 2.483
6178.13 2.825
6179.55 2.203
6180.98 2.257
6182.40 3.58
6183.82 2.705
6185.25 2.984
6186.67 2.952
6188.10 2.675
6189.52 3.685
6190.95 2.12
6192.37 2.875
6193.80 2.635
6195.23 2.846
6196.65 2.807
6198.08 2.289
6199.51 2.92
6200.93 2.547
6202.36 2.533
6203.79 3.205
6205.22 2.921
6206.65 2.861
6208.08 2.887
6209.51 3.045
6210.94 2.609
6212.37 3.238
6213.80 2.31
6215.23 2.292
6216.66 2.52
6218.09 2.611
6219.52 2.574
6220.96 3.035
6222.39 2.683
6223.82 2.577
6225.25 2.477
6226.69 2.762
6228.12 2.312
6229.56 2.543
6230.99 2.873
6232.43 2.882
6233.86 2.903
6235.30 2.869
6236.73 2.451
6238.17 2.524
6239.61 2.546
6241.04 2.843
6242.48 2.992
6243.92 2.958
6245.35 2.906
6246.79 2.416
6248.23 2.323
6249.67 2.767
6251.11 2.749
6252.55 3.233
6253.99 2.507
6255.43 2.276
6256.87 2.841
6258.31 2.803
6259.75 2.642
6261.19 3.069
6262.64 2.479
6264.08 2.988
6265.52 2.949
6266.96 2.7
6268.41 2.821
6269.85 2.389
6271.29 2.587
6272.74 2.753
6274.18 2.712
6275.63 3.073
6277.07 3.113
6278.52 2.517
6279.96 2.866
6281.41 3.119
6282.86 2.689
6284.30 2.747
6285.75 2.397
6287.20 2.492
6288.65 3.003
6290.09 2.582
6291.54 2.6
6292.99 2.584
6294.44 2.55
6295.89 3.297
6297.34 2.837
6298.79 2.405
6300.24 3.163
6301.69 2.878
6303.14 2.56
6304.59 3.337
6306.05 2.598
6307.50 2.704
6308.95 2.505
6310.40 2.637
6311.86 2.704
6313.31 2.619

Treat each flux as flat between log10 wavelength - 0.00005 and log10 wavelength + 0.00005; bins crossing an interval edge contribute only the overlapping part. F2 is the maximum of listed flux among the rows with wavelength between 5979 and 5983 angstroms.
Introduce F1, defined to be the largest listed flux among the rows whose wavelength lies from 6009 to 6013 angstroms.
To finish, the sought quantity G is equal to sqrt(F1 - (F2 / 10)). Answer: 1.70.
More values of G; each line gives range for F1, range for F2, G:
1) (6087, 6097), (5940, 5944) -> 1.80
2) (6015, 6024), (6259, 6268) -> 1.64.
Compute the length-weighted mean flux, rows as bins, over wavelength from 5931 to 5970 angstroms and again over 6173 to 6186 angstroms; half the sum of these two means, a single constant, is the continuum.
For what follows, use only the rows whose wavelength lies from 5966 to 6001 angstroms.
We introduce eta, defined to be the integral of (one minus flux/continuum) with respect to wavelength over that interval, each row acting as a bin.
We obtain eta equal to -2.5 angstroms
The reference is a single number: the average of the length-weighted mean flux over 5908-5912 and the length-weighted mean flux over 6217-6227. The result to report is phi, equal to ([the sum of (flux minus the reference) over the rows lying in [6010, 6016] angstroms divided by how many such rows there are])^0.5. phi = 0.60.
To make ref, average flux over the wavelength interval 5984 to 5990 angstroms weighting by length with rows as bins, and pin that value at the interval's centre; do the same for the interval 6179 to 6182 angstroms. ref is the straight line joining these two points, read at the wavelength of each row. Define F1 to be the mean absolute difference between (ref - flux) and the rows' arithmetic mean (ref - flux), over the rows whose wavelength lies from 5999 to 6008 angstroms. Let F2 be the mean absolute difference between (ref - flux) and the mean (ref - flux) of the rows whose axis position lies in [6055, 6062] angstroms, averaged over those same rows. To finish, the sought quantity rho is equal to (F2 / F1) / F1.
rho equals 3.0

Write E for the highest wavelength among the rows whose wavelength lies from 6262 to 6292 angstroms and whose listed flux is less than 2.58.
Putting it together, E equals 6287.20 angstroms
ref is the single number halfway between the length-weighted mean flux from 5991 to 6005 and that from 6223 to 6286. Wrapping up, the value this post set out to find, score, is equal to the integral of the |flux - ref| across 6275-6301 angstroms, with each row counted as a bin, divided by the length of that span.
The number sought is 0.25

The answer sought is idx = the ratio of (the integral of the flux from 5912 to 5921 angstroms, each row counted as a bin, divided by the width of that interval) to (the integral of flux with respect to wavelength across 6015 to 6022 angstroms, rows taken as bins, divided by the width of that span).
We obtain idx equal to 1.02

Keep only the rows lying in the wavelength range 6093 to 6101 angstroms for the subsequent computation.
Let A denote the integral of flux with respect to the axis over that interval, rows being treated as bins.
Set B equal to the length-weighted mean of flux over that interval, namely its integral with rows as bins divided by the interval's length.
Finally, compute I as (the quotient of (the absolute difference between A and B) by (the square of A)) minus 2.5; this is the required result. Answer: -2.46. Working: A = 23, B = 2.86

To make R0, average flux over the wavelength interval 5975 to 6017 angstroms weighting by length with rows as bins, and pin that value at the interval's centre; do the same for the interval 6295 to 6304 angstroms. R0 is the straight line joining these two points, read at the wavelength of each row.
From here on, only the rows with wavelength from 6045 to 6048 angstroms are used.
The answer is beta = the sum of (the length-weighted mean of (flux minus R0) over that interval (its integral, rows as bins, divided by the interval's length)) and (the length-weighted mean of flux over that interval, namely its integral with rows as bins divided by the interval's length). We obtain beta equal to 2.68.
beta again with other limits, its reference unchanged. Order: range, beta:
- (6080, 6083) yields 2.94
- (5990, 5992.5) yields 3.00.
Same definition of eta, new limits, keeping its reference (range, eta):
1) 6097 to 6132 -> -1.4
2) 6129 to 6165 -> 1.2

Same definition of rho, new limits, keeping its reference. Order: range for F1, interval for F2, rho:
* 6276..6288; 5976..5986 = 3.0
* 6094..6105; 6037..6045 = 2.4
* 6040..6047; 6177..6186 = 20.7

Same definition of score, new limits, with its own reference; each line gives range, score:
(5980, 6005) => 0.23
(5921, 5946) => 0.25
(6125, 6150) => 0.28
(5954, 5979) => 0.27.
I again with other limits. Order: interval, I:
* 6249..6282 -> -2.49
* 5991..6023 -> -2.49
